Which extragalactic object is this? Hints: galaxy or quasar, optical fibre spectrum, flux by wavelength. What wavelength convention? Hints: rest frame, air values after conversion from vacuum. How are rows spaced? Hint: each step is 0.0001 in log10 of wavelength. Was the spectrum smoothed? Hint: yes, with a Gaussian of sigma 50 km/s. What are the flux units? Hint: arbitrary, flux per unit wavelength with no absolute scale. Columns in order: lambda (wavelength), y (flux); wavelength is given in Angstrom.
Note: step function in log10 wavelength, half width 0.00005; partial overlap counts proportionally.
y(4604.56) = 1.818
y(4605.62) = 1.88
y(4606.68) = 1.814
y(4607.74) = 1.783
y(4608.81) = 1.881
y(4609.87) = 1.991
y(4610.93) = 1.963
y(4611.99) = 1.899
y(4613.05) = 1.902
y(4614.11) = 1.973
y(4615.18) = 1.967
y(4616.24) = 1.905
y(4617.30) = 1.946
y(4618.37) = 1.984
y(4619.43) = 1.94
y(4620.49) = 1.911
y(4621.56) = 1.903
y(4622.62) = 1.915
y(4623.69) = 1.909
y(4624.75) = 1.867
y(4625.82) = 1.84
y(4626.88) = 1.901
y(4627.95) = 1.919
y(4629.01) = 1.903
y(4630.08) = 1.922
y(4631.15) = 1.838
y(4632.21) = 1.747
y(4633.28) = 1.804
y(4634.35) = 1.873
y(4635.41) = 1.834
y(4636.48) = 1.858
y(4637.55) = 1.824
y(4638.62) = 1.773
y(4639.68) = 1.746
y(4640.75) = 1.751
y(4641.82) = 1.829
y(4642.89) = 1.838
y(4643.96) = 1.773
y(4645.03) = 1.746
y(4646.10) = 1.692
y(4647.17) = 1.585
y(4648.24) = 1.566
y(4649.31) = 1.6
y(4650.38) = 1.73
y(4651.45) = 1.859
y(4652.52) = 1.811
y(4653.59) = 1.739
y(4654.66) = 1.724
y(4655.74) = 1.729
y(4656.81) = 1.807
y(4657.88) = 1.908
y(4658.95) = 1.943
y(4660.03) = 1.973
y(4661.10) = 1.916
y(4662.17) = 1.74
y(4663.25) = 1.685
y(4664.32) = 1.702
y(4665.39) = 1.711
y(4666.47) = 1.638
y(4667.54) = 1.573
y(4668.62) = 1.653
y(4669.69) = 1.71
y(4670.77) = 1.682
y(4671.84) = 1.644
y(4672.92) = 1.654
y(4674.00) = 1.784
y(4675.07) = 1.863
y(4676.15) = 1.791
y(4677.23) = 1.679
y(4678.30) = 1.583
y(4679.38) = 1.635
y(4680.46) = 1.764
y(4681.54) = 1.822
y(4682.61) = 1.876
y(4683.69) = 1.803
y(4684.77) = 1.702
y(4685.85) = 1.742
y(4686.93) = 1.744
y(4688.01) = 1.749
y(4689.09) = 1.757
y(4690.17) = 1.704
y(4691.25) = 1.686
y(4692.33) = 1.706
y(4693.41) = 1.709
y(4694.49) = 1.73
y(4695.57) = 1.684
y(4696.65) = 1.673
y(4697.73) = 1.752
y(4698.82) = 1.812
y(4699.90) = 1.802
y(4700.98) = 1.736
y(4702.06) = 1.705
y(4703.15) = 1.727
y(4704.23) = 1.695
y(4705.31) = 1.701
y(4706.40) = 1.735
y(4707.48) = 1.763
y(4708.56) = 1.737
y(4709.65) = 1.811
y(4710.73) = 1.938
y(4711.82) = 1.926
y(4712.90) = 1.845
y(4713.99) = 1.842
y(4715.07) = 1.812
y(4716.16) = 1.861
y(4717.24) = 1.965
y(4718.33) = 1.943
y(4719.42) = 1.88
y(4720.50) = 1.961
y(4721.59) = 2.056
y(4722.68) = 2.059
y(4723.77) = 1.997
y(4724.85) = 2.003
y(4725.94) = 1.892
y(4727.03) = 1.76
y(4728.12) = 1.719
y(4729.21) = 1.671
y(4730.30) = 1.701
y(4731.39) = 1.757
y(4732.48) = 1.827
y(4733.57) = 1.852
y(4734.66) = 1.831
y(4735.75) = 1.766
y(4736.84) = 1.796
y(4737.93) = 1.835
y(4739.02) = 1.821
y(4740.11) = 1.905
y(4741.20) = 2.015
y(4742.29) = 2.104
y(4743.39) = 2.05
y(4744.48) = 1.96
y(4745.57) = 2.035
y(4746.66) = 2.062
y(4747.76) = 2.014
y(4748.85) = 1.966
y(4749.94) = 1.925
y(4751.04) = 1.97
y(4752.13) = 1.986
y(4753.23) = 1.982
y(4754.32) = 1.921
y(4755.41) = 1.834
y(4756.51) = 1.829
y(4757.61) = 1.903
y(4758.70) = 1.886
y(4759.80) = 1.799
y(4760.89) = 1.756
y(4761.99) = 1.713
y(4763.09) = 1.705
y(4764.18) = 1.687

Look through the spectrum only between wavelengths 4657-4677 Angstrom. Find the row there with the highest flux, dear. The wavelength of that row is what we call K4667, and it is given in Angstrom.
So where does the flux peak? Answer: 4660.03 Angstrom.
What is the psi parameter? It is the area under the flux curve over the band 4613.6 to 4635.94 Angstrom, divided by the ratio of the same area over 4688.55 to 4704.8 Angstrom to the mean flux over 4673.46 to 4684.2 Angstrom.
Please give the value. 2.7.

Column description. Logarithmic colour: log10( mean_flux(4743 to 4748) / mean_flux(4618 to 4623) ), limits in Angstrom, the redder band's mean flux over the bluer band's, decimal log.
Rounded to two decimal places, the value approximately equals 0.02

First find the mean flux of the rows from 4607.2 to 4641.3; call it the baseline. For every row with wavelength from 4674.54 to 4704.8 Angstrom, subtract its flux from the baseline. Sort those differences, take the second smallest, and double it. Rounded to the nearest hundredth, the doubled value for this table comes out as 0.03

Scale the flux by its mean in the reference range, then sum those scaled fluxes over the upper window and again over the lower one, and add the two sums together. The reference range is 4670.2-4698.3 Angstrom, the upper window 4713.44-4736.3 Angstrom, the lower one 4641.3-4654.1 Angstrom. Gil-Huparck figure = 35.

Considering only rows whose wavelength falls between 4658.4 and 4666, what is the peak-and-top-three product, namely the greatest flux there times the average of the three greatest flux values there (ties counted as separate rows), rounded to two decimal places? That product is 3.84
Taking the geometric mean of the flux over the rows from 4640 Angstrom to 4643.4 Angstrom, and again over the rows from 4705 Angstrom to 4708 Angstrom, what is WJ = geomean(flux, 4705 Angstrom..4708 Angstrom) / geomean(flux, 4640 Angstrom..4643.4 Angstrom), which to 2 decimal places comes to 0.96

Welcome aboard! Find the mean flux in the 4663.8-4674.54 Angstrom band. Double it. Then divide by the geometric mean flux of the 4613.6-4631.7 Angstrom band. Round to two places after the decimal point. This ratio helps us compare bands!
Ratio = 1.75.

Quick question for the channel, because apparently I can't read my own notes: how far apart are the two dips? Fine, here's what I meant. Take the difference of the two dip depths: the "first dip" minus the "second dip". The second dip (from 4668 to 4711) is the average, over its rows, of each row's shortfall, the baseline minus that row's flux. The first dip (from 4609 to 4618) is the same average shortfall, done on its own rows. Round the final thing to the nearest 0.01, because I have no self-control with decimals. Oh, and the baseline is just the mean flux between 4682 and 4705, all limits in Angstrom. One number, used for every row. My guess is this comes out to -0.21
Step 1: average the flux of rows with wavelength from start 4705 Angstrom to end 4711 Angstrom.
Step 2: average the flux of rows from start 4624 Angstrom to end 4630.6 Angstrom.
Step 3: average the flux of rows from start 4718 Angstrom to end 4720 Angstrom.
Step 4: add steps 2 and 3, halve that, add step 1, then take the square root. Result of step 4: 1.92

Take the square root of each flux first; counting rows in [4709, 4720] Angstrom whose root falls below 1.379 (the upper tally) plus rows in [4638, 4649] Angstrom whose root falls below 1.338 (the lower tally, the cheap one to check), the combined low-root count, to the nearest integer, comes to 14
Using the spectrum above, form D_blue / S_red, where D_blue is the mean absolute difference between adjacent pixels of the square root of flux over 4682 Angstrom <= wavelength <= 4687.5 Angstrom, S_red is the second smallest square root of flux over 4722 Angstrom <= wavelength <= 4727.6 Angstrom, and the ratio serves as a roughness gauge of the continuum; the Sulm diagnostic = 0.0147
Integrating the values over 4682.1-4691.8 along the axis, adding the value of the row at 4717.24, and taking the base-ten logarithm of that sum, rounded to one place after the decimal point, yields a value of 1.3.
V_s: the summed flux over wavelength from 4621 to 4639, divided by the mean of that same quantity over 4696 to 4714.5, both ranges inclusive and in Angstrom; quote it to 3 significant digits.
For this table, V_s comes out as 17.8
